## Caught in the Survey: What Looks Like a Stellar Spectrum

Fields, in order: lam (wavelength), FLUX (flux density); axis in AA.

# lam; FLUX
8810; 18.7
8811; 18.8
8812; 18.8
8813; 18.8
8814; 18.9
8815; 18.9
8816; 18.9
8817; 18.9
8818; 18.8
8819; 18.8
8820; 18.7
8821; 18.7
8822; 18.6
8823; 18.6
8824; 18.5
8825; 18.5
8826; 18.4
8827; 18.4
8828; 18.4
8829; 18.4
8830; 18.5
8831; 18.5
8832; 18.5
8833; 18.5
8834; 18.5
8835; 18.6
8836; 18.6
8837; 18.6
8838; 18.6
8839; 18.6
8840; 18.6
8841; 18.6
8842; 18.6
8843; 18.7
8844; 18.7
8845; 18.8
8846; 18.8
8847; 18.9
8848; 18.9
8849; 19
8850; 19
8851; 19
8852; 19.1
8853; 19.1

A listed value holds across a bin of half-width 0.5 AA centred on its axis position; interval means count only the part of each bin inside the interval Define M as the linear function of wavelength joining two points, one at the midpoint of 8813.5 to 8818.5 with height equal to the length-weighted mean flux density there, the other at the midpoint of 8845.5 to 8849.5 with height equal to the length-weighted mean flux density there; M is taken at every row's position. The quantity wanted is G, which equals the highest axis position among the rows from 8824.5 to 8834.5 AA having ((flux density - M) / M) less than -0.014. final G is 8834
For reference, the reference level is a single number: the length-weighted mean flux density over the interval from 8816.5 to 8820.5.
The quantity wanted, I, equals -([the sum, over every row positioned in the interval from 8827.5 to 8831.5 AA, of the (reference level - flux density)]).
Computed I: -1.4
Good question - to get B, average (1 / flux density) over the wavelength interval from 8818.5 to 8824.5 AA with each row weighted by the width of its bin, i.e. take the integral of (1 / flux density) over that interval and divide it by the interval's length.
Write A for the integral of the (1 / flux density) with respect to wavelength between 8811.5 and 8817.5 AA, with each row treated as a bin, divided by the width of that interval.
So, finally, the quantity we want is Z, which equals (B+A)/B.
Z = 1.99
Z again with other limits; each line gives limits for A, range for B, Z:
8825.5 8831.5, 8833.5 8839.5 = 2.01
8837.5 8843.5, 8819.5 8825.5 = 2.00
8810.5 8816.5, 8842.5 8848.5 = 2.00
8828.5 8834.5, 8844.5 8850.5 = 2.02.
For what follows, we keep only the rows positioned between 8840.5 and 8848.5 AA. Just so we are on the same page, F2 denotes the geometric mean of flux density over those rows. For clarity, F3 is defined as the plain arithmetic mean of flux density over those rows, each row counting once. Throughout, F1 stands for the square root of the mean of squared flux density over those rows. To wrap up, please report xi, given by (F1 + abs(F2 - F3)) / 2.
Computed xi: 9.38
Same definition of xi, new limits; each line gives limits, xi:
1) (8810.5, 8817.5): 9.43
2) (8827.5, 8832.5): 9.23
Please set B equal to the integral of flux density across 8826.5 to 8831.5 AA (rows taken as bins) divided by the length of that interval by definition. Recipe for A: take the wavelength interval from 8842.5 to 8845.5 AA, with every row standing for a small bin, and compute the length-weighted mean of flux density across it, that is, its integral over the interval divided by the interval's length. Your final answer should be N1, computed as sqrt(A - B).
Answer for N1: 0.542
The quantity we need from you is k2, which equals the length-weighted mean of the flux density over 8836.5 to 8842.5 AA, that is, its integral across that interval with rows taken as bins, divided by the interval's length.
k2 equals 18.60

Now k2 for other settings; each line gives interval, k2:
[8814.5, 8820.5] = 18.83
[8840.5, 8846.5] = 18.70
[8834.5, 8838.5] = 18.60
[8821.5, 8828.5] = 18.49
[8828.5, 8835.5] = 18.50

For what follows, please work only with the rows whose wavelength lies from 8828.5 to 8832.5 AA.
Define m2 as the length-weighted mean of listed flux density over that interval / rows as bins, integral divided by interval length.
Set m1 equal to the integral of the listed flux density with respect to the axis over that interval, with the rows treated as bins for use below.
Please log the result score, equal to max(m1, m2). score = 73.9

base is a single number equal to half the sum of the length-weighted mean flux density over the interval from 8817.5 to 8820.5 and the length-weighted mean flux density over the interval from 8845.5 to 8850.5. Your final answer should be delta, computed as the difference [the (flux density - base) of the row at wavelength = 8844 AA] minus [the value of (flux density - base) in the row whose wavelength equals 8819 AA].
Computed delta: -0.1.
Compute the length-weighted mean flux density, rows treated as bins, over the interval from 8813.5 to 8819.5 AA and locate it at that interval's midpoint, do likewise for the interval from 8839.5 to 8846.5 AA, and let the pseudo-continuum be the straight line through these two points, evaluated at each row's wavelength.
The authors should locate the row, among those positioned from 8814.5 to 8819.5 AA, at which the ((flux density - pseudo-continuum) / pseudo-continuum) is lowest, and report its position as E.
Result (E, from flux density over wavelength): 8818 AA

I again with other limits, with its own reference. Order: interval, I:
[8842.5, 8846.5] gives -0.2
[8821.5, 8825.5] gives -1.0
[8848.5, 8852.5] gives 0.9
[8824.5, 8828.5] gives -1.5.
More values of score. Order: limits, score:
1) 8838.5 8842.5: 74.4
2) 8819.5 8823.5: 74.6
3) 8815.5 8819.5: 75.4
